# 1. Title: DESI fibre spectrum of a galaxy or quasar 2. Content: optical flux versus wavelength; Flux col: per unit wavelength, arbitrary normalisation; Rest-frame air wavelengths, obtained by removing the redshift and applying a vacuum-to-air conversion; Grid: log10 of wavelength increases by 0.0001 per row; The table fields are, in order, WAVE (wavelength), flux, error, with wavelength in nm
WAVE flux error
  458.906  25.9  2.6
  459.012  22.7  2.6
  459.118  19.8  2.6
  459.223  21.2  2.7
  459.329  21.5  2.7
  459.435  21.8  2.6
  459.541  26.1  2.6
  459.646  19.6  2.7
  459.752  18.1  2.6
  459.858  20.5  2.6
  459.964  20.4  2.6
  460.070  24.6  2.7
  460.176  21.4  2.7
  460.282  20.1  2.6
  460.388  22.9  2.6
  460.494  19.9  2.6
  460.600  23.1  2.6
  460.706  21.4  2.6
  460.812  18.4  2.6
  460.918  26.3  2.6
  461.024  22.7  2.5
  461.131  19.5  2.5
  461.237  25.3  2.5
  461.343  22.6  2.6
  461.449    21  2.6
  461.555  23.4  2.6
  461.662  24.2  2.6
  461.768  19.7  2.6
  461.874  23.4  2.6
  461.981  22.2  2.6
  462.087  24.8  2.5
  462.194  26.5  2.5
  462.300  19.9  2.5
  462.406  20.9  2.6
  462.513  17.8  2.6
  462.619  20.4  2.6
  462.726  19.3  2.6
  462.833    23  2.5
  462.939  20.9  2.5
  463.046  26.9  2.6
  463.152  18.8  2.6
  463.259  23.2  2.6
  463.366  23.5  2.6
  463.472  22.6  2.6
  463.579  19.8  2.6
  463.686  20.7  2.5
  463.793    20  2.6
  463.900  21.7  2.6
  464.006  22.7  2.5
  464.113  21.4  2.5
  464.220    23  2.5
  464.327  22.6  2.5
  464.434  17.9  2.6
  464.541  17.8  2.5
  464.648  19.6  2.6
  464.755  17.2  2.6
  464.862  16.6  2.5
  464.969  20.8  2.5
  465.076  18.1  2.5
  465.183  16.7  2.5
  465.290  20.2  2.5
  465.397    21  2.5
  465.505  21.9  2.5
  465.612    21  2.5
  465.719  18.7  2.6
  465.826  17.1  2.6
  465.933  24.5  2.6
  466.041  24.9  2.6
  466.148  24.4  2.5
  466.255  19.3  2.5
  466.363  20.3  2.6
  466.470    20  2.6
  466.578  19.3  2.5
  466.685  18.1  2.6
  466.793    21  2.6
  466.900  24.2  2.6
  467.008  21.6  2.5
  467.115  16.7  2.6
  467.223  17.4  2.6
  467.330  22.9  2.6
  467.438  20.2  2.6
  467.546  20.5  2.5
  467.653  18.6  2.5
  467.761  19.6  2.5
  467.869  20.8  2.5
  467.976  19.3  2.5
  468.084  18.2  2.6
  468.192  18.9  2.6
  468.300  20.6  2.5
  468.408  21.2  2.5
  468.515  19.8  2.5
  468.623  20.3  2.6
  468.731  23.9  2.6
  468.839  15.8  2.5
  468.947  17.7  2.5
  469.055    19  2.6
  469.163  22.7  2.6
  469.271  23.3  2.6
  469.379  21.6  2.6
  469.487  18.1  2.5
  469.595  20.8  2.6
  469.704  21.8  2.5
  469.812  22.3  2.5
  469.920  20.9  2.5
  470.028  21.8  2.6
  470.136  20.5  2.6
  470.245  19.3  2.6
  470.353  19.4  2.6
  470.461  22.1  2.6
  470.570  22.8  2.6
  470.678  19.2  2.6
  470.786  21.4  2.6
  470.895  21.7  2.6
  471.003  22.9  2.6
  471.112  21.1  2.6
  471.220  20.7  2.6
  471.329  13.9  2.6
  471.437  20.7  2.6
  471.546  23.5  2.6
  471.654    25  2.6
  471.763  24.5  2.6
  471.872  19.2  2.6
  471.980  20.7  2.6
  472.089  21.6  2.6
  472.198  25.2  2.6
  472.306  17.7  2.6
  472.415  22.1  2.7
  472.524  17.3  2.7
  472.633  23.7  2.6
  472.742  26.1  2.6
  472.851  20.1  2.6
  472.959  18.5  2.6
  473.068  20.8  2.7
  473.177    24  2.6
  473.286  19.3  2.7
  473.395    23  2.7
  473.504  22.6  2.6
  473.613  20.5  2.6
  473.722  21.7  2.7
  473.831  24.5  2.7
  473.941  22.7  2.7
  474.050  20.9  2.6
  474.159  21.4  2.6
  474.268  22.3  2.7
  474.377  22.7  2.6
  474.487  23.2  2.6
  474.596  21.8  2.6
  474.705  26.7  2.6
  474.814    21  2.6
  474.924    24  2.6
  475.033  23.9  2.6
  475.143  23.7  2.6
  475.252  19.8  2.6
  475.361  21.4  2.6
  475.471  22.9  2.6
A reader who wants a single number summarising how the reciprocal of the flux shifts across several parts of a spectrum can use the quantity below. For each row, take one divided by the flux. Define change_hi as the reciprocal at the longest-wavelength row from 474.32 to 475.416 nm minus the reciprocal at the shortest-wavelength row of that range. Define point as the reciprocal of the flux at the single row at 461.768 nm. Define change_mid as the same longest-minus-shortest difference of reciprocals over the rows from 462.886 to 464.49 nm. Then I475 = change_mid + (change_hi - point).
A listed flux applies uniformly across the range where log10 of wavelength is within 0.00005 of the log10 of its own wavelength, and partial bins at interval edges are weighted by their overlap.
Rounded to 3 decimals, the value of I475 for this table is -0.040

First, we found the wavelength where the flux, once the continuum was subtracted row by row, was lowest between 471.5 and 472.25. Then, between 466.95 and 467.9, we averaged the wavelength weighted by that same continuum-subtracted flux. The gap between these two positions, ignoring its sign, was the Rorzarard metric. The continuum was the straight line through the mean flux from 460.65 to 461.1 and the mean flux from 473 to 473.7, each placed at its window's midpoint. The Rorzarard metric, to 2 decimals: 4.47 nm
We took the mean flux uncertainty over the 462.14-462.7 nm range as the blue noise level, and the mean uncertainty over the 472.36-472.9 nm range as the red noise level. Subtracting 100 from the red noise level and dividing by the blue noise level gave -38.0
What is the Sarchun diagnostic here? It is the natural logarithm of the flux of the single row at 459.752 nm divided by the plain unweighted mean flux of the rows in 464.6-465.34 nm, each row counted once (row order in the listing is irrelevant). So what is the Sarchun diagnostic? -0.02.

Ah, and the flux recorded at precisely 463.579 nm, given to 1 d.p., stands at 19.8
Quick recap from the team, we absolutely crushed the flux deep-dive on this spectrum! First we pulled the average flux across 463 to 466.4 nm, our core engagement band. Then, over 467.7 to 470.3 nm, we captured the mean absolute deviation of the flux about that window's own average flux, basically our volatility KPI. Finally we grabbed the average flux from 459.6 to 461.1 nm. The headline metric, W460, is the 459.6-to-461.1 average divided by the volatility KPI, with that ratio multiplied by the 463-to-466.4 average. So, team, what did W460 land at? 300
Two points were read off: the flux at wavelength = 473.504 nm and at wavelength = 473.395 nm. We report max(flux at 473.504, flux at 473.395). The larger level 23.0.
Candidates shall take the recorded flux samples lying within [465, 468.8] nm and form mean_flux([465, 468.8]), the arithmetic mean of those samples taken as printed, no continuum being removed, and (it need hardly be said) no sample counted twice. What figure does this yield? 20.3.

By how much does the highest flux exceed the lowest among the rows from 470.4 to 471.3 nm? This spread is 3.7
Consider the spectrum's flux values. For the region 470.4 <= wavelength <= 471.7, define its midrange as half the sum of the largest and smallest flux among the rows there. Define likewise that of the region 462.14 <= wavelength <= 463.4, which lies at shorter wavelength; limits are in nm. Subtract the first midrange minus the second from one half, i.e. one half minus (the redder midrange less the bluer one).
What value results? 3.4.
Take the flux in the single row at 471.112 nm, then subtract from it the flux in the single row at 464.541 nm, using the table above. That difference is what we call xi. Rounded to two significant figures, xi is 3.3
